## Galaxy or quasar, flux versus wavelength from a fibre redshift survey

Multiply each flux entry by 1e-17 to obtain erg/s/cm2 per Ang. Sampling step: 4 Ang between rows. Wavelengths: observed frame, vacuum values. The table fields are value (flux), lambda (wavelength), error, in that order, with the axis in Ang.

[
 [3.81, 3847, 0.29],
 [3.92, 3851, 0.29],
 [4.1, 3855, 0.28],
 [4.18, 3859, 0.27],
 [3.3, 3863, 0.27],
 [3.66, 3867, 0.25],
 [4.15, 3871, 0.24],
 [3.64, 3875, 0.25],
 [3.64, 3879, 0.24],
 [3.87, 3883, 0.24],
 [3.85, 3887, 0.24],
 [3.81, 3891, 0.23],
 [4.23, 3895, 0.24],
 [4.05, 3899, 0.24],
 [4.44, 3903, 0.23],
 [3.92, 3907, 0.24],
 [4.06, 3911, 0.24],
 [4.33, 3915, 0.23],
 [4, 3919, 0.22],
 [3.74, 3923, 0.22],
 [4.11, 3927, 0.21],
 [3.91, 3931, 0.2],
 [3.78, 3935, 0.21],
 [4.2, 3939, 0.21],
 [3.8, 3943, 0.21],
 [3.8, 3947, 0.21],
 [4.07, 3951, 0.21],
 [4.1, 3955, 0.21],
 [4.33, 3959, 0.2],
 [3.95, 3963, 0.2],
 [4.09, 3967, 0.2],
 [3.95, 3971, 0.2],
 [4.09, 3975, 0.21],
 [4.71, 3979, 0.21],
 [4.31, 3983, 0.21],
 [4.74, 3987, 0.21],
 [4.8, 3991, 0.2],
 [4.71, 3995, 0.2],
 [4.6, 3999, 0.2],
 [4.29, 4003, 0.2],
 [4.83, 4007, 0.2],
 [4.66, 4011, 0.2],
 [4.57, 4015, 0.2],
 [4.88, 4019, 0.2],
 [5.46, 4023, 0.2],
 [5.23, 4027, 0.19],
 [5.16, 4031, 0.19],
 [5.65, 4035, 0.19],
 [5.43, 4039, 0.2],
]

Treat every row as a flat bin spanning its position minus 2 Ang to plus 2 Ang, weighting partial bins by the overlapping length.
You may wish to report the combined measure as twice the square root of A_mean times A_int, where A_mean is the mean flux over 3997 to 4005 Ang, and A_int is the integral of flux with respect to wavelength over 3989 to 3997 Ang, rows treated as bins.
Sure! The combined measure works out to 26.0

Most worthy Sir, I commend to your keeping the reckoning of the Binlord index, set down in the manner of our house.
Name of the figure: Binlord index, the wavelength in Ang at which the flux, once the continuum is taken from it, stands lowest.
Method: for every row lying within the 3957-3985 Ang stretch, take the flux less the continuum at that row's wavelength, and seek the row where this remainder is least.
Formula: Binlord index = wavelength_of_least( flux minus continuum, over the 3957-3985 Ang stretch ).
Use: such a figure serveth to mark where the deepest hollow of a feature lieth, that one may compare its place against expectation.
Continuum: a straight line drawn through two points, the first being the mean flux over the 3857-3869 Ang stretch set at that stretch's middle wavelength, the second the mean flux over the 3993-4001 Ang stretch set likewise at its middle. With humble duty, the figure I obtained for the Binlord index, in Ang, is 3971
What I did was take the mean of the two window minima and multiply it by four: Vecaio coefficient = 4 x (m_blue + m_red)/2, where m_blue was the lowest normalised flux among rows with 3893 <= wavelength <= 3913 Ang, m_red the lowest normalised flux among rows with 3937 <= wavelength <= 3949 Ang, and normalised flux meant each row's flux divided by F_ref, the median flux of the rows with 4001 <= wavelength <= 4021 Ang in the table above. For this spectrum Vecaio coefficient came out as 3.31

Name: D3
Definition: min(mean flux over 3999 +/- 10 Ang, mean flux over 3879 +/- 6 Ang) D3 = 3.72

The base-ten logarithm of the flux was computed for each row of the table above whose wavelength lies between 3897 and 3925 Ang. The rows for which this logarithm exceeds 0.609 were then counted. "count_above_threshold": 2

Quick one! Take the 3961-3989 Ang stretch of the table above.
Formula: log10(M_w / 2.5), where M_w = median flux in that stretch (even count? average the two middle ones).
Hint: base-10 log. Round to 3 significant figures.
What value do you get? 0.214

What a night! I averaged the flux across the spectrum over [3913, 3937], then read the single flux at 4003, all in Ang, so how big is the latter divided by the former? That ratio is 1.08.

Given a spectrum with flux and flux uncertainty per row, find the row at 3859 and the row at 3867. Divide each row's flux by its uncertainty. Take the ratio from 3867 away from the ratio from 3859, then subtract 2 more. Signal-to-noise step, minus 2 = -1.2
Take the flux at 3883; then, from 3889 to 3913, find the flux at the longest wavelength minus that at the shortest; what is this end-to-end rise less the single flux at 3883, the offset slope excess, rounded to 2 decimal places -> -3.62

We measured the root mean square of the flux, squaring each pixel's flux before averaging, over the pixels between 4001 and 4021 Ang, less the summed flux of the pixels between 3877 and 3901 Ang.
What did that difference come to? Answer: -19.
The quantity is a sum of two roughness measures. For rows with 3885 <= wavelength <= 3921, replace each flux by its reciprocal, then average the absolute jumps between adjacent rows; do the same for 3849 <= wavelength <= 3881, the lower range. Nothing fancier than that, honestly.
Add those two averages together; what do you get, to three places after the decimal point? 0.042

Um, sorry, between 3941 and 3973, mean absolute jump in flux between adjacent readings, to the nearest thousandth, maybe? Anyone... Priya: 0.170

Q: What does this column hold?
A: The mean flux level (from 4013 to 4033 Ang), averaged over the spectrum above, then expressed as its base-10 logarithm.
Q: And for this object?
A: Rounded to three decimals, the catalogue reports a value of 0.704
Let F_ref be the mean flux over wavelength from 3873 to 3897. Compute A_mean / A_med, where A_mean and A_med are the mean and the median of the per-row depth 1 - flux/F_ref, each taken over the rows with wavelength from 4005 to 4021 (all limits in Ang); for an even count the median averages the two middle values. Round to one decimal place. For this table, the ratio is 1.0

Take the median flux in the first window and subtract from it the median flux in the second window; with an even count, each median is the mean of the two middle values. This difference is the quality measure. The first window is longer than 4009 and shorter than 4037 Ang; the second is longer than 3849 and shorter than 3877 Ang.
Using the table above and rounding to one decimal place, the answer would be 1.2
